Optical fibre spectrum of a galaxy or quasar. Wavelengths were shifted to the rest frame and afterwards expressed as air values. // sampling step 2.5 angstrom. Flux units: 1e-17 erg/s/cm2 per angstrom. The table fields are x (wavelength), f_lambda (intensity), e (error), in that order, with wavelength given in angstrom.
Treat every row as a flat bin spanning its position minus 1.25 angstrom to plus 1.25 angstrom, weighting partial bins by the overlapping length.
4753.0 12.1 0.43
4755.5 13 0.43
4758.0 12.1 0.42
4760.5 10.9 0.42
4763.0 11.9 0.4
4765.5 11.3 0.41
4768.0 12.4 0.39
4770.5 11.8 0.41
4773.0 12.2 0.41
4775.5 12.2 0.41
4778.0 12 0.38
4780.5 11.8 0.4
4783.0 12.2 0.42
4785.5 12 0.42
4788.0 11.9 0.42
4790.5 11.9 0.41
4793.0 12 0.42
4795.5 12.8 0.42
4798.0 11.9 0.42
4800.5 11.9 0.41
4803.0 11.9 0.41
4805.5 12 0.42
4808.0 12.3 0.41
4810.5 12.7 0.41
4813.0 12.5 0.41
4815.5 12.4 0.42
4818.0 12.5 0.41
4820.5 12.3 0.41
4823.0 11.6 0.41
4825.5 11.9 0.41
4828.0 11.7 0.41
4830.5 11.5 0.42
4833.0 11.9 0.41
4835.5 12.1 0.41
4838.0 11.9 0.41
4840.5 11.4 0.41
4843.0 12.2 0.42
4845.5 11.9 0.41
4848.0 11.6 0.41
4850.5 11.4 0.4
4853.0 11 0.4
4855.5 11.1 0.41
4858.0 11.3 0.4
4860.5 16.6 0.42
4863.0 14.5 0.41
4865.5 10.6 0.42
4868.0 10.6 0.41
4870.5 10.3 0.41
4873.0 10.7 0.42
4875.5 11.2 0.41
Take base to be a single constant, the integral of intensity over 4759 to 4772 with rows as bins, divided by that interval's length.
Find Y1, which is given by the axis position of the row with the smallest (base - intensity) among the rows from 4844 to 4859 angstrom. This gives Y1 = 4845.5 angstrom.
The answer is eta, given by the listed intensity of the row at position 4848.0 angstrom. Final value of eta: 11.6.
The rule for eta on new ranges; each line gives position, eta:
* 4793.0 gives 12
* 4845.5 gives 11.9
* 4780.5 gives 11.8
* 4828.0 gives 11.7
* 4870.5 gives 10.3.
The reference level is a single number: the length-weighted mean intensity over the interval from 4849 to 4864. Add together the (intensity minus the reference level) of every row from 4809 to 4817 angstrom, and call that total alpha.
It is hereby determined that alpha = 0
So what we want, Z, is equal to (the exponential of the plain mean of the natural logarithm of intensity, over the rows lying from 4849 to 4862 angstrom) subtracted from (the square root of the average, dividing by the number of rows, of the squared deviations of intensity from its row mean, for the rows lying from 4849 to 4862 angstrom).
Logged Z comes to -10.0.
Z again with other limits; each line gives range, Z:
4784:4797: -11.8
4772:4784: -11.9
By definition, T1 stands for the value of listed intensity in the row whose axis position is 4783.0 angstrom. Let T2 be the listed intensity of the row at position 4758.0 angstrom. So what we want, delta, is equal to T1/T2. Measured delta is 1.01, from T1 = 12.2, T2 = 12.1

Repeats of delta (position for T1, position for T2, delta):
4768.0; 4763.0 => 1.04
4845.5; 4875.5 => 1.06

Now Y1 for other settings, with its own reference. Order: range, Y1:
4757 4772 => 4768.0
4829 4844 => 4843.0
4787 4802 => 4795.5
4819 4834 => 4820.5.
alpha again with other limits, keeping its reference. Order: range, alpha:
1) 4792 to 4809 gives -3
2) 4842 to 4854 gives -5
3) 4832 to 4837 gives -1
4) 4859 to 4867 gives 4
